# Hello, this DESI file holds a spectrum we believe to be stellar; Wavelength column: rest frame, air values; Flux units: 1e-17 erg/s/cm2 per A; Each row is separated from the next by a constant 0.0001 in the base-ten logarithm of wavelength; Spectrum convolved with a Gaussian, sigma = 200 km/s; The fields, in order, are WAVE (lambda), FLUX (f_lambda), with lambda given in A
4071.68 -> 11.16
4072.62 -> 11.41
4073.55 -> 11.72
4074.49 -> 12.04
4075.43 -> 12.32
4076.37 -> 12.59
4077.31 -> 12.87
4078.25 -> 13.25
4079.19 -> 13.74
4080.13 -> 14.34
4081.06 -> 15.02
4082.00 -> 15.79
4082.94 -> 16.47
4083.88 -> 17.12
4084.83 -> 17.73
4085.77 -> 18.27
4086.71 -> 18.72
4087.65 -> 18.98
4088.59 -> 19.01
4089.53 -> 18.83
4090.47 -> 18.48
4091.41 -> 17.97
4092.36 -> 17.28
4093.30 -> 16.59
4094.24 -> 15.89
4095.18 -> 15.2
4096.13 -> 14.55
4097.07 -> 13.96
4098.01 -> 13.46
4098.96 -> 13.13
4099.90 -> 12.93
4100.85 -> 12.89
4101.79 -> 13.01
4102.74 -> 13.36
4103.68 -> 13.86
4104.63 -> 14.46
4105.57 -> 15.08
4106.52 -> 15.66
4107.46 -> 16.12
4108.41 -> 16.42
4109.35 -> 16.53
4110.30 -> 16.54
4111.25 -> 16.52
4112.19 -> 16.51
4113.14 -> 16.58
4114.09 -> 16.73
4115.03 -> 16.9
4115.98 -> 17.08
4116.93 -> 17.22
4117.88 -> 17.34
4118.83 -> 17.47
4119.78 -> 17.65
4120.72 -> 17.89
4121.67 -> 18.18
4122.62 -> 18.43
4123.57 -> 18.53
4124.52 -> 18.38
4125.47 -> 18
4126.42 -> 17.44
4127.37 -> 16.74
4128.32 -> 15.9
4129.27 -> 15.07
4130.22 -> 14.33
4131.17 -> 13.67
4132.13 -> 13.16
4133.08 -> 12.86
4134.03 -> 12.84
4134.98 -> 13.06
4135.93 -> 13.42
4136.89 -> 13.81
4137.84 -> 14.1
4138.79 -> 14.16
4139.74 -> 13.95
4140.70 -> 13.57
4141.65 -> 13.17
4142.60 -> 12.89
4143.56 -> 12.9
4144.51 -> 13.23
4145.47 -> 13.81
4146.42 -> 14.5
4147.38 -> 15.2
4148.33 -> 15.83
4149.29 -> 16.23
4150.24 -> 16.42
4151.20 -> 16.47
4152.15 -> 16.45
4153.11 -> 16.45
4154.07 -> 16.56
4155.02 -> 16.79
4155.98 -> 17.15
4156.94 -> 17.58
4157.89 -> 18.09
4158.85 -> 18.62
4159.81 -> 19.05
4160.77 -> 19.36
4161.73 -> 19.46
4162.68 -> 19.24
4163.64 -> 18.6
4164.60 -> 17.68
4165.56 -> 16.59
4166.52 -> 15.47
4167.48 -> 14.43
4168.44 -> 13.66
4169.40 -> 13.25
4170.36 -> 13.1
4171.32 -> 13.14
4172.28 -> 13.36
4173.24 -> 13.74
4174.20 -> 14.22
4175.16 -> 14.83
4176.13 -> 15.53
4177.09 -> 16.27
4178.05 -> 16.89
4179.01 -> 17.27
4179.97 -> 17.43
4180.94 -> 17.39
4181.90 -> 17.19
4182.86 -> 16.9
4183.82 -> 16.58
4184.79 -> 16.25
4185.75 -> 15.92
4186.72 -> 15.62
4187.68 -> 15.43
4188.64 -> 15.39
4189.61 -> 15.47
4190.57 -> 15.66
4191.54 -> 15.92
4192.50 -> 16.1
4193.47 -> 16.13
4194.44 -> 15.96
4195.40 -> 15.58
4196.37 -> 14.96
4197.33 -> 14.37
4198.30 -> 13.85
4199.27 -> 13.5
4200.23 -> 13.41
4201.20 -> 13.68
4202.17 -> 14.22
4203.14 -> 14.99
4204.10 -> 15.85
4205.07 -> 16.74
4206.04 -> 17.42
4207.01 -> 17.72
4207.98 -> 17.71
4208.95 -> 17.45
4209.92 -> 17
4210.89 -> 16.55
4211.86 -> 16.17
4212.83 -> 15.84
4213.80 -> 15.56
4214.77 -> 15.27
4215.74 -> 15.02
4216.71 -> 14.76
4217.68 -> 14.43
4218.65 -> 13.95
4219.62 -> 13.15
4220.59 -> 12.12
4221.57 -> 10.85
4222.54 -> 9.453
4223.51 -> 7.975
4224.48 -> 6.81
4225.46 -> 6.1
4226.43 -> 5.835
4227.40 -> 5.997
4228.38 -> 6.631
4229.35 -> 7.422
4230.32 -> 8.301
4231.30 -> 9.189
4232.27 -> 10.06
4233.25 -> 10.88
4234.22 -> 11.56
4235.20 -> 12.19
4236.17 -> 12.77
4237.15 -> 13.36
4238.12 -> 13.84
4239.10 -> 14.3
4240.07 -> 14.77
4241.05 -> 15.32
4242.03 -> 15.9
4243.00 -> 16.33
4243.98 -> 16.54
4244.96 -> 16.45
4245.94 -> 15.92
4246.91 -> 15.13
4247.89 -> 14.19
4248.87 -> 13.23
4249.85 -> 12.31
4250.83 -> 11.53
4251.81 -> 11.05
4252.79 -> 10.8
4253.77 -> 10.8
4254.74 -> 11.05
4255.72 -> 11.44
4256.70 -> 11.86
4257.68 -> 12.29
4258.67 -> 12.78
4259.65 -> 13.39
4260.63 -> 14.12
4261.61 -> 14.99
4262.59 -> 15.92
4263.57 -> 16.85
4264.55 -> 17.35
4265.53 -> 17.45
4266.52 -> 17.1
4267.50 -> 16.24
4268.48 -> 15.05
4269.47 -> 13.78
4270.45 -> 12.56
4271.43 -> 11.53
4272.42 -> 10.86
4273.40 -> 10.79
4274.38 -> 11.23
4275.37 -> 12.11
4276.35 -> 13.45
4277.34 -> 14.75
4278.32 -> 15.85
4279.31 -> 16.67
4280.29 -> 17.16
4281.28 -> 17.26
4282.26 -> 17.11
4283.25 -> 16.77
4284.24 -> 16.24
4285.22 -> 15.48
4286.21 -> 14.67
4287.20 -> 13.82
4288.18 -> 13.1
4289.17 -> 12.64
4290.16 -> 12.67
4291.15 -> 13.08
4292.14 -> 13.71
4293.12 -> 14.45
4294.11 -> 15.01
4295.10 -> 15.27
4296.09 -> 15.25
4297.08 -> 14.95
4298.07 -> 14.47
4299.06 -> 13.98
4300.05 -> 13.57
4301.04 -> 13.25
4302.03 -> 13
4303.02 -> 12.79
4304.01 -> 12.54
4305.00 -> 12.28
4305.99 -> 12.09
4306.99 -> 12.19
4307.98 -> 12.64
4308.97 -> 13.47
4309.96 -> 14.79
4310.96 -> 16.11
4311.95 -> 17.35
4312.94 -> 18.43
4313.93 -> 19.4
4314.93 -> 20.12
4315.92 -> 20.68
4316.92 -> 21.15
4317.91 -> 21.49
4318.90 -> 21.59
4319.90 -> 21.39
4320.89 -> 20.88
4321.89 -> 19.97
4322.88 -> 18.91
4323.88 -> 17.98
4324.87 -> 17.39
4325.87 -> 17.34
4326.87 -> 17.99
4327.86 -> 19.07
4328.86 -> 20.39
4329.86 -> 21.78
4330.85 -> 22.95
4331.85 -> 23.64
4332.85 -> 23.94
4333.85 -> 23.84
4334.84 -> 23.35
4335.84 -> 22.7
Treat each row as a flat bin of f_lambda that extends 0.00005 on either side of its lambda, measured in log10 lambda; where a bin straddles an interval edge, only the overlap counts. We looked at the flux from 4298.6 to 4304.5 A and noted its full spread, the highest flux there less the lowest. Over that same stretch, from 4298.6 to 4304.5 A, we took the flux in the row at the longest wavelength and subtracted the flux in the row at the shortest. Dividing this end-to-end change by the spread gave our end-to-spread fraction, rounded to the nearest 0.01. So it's -1.00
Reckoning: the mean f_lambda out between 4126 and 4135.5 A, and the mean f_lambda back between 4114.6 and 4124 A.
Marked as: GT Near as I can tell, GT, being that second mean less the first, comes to 3.2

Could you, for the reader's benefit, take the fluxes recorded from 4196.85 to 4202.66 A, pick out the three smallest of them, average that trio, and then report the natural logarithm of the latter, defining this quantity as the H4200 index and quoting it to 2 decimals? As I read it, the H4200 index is 2.60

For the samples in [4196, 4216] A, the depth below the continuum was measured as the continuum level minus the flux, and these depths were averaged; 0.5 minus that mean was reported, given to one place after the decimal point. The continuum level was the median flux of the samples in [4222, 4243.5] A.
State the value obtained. 5.6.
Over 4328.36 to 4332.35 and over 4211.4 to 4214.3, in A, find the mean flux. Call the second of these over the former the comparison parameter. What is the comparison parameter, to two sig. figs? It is 0.71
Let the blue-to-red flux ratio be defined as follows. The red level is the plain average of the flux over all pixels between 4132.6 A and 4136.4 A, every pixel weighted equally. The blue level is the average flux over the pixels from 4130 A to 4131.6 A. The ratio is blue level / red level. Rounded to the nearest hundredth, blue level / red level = 1.07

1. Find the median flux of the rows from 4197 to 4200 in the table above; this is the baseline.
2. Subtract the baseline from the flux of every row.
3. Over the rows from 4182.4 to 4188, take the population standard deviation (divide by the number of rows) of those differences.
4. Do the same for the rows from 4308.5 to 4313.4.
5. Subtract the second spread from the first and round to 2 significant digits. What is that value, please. -1.2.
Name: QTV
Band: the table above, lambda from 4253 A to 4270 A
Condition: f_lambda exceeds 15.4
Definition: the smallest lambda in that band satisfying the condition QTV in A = 4262.59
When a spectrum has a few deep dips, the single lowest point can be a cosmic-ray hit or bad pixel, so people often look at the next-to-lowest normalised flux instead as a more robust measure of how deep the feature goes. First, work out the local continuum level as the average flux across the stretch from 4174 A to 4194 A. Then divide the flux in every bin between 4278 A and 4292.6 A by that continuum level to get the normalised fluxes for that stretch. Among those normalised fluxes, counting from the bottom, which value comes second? 0.79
